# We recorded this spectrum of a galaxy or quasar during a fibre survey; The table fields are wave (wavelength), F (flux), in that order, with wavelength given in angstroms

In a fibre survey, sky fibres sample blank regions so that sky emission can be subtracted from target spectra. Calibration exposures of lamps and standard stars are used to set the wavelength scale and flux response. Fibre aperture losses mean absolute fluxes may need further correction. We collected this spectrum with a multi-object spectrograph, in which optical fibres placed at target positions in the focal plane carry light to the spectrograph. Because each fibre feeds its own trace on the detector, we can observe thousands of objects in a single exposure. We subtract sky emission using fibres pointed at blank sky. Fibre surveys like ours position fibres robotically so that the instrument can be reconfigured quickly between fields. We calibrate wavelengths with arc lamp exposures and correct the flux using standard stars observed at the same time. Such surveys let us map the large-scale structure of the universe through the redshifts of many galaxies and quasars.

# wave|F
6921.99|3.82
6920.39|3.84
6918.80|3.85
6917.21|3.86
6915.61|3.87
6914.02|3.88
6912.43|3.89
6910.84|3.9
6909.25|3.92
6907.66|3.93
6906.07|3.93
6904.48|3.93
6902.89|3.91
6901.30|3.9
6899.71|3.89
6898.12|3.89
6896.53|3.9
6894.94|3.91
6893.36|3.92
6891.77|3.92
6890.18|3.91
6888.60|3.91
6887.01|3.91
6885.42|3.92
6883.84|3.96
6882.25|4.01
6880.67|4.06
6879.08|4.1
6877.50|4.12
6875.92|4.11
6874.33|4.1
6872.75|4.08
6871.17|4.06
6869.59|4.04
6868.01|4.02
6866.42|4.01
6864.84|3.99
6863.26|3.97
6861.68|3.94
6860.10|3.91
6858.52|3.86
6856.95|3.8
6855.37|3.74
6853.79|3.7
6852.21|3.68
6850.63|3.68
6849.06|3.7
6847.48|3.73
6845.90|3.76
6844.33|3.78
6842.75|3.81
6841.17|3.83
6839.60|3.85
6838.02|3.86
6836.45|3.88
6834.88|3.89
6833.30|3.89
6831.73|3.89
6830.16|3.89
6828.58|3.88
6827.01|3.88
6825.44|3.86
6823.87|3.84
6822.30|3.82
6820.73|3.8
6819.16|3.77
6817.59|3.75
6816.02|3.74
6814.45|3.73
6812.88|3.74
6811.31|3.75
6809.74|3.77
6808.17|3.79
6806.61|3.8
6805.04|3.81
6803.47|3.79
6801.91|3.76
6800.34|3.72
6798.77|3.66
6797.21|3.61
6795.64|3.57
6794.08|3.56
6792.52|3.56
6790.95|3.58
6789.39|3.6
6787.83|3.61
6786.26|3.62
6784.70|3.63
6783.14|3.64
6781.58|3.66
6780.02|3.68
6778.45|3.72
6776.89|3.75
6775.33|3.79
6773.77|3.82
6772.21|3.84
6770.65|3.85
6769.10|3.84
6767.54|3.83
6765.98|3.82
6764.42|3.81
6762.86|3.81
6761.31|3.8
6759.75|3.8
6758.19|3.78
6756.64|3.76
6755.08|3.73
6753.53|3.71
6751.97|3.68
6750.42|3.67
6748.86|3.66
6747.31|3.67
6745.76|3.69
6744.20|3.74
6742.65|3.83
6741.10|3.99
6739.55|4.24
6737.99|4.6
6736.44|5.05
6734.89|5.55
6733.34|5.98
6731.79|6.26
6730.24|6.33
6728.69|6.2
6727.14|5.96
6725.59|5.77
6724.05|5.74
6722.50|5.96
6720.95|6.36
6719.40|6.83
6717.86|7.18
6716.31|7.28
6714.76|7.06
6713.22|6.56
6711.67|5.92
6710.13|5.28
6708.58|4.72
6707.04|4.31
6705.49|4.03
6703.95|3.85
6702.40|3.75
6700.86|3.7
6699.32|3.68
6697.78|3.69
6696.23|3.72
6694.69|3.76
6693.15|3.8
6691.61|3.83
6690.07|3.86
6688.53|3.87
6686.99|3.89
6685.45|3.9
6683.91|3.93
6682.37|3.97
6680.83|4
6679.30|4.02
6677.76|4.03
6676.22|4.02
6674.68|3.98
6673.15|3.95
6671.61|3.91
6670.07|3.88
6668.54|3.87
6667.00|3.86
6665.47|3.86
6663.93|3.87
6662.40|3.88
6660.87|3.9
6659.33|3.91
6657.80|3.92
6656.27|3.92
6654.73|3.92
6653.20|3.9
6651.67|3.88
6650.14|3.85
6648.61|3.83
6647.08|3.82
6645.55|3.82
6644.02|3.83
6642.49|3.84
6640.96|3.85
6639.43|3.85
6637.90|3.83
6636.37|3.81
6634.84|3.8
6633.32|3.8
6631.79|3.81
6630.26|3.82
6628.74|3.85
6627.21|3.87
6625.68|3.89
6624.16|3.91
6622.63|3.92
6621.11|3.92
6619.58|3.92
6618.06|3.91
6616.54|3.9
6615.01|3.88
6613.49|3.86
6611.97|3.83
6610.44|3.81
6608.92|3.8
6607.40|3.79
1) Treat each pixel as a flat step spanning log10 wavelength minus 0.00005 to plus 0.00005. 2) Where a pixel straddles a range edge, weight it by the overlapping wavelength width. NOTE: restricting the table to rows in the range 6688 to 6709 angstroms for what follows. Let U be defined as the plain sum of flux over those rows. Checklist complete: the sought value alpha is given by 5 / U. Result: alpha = 0.092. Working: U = 54.6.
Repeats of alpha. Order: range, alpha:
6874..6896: 0.090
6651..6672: 0.092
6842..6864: 0.094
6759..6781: 0.094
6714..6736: 0.057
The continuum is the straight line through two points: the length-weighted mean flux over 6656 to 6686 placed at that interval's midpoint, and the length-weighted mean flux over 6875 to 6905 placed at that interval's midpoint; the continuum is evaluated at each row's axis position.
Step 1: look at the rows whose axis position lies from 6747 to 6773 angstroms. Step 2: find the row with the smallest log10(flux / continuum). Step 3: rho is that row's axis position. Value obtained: 6748.86 angstroms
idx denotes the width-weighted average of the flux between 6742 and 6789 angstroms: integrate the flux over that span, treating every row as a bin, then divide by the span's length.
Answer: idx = 3.74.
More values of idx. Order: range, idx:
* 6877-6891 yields 3.99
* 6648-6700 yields 3.88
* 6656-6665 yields 3.90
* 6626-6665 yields 3.86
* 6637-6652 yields 3.84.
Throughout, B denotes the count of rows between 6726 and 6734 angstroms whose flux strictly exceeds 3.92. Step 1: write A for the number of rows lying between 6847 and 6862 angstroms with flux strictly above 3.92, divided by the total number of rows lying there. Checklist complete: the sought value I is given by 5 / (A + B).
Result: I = 1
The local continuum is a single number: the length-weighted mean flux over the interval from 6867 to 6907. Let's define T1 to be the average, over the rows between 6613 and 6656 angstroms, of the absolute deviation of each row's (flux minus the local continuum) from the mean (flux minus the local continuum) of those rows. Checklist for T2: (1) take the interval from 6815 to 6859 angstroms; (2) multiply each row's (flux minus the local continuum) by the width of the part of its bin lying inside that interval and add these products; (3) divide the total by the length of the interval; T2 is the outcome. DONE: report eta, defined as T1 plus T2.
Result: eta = -0.14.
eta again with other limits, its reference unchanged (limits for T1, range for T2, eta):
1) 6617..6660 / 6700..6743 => 1.52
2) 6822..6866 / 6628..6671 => -0.05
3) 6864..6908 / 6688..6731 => 1.21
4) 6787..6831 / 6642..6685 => 0.01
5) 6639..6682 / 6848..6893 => 0.01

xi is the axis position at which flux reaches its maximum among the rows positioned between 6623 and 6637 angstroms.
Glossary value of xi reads 6624.16 angstroms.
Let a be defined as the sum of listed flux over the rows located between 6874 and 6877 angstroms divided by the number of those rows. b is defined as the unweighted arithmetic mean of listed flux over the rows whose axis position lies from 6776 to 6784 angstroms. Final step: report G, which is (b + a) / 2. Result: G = 3.90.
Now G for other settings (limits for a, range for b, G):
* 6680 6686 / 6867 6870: 3.99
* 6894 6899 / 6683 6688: 3.90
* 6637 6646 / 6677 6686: 3.91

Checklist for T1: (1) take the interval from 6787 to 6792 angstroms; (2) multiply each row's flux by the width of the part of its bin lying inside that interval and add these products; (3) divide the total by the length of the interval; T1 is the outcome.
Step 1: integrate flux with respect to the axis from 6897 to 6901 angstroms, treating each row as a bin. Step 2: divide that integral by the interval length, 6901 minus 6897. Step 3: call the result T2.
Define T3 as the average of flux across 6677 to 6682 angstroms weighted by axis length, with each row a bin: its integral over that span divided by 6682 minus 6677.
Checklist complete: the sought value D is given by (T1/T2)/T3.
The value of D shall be 0.23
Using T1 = 3.59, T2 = 3.89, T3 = 4.02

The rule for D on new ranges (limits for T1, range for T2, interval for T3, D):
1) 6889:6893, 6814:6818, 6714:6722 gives 0.15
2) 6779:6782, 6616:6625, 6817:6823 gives 0.25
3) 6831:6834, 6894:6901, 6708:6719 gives 0.16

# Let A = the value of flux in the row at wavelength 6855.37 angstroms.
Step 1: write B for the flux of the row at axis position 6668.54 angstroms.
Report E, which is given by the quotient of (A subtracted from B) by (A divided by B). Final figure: 0.13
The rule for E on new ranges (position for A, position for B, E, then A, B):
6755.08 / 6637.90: 0.10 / 3.73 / 3.83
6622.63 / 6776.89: -0.16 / 3.92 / 3.75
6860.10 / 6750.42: -0.23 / 3.91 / 3.67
